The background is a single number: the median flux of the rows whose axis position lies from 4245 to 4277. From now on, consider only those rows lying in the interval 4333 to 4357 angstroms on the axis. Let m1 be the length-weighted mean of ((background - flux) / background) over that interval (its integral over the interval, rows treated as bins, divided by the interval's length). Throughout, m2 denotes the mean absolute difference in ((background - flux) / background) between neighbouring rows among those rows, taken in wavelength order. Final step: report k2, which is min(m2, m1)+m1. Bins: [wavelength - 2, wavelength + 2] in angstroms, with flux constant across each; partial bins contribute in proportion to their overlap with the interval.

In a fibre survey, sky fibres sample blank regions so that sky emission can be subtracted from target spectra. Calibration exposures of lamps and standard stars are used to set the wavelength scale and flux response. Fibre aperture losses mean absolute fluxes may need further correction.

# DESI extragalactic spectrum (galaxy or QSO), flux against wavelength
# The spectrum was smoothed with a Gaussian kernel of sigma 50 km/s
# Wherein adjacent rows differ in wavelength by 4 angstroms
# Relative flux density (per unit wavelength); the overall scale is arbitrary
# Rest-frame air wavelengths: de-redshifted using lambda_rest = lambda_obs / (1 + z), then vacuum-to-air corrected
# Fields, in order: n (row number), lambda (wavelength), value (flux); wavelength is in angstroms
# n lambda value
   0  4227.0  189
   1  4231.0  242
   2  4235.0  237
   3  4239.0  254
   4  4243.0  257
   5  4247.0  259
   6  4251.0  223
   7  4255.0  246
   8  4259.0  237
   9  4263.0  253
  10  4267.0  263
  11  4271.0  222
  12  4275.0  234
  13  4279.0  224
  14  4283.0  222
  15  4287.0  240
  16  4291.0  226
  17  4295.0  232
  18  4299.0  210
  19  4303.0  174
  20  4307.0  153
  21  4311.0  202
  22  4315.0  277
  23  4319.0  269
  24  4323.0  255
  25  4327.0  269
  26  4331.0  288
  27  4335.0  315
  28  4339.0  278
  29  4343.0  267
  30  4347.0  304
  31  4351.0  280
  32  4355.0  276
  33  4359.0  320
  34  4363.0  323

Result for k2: -0.37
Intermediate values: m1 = -0.19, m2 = 0.094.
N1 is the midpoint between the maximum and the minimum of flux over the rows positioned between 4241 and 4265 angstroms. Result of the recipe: 241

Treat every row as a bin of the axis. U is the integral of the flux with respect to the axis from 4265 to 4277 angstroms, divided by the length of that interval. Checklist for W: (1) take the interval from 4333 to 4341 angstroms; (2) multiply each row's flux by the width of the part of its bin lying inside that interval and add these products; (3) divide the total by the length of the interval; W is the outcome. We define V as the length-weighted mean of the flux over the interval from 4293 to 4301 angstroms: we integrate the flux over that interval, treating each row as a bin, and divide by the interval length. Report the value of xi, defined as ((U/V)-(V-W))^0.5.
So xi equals 8.8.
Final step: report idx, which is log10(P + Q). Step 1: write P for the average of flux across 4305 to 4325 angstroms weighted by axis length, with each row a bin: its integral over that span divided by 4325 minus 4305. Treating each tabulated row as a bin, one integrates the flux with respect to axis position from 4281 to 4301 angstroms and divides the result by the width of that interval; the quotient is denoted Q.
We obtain 2.66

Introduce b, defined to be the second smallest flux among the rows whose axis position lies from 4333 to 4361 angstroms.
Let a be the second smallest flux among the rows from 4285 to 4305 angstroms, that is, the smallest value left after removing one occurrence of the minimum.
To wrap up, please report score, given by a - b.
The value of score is -66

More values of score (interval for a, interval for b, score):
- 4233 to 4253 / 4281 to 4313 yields 63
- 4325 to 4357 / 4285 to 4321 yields 95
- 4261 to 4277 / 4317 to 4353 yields -33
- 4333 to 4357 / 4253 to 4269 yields 30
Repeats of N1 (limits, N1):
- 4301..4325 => 215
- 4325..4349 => 291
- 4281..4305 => 207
